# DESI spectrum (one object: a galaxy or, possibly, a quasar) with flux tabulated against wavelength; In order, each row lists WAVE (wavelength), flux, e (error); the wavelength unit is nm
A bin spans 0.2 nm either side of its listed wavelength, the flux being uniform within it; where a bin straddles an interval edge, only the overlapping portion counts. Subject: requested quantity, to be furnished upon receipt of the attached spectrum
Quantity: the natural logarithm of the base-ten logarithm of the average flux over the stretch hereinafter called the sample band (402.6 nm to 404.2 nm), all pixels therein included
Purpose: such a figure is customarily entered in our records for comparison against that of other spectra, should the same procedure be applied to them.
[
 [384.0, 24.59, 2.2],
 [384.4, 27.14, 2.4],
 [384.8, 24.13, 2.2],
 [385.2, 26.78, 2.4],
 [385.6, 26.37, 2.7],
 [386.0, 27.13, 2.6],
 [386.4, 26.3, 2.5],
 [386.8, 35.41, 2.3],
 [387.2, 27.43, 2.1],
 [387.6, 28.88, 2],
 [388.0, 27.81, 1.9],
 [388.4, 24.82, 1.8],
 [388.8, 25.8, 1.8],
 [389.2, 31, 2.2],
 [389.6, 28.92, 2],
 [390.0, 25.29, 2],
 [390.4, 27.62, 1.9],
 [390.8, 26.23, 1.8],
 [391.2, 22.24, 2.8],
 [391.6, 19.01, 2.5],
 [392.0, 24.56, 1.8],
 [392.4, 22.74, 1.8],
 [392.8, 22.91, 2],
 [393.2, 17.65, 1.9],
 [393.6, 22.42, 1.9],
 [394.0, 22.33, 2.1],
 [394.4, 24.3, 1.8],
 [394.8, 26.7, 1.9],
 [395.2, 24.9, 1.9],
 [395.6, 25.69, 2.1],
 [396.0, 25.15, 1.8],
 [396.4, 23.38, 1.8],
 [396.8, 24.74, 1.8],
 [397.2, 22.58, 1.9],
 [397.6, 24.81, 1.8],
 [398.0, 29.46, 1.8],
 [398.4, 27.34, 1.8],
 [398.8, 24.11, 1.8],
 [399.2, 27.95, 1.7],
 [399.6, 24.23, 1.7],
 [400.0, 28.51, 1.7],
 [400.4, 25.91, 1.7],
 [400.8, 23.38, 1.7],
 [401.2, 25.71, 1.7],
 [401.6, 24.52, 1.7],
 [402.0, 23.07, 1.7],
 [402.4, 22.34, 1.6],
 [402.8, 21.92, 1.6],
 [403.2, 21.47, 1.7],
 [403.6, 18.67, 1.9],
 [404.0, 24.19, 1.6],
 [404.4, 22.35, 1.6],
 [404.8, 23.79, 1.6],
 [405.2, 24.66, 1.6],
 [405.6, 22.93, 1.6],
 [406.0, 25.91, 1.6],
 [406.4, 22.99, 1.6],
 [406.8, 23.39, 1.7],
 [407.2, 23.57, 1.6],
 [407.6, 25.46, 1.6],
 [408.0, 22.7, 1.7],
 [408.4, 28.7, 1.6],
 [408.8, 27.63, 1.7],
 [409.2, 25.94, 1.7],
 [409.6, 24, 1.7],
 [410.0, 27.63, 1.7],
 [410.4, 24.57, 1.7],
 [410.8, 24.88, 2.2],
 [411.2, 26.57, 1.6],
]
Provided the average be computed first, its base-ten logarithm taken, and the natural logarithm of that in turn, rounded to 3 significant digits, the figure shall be 0.288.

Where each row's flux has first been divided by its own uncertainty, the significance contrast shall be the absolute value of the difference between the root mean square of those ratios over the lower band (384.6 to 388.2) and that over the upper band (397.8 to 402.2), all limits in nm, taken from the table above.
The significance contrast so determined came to 2.6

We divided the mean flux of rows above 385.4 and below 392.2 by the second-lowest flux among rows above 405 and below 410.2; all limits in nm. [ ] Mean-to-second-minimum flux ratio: 1.17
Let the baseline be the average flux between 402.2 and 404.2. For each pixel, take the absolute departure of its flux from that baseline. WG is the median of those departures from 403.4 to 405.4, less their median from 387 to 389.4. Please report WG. -3.4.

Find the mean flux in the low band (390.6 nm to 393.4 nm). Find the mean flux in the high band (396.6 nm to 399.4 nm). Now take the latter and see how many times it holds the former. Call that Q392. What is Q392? 1.17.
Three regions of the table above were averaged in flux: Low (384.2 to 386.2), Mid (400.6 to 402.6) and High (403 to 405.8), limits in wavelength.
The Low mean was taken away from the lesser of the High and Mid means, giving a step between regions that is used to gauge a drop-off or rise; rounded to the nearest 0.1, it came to -3.7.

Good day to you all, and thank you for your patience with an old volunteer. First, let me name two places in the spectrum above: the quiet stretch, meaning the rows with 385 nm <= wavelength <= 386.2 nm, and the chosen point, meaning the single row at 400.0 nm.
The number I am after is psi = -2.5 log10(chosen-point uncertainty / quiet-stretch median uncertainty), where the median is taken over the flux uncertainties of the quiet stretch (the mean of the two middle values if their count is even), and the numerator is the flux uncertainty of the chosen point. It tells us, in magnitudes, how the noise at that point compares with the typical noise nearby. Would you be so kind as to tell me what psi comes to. 0.46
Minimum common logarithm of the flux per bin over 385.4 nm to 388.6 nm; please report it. 1.39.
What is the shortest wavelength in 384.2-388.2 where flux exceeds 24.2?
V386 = 384.4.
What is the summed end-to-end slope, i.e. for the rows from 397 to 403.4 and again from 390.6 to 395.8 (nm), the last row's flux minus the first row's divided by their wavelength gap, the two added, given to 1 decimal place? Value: -0.3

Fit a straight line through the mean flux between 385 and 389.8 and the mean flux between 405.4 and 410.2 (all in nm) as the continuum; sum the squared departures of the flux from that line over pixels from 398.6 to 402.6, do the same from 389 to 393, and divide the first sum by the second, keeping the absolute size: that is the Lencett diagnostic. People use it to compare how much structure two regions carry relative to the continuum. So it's 0.29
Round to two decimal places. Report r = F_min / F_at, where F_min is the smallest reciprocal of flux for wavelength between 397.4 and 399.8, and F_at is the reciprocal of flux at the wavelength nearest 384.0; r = 0.83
